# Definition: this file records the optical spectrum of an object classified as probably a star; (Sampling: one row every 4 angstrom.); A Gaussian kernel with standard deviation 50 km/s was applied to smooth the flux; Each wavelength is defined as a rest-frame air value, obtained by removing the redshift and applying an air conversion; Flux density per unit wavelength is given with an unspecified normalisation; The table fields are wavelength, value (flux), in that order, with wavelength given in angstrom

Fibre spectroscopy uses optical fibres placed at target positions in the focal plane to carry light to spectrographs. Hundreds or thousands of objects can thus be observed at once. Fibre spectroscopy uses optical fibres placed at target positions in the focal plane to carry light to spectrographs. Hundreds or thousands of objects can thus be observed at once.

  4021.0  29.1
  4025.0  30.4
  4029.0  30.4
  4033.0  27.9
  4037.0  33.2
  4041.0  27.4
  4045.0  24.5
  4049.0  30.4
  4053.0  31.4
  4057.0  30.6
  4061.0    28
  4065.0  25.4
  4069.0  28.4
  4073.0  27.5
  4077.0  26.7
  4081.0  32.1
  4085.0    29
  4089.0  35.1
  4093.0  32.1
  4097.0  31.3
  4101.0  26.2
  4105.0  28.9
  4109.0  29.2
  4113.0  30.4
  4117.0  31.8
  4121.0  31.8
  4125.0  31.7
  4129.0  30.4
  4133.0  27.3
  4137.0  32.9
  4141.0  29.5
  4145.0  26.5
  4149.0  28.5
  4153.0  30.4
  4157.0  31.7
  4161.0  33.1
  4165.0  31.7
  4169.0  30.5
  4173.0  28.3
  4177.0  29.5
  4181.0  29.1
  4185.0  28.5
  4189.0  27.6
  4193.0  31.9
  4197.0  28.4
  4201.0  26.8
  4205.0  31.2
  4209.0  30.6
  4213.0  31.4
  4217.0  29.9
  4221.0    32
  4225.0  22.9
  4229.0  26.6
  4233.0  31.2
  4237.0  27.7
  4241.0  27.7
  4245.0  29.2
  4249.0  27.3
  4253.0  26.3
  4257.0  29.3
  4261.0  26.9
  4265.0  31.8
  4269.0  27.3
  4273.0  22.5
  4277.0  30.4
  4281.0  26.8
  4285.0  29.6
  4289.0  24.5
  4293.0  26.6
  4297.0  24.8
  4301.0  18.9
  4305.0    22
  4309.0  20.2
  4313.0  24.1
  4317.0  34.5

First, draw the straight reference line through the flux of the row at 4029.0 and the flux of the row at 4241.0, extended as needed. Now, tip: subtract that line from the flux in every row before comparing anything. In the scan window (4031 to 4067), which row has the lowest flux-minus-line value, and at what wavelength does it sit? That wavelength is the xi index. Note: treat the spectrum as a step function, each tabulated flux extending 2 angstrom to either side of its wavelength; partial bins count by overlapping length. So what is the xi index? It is 4045.0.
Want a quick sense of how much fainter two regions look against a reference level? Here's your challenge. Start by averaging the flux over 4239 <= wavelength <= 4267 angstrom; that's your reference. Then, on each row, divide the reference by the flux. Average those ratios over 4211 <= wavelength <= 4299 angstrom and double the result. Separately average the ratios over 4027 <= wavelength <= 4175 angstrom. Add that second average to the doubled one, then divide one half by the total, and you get 0.166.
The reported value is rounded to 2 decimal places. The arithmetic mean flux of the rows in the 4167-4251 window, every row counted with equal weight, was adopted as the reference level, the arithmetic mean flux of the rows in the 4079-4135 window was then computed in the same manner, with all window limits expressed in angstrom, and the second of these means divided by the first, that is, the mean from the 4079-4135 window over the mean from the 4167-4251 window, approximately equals 1.05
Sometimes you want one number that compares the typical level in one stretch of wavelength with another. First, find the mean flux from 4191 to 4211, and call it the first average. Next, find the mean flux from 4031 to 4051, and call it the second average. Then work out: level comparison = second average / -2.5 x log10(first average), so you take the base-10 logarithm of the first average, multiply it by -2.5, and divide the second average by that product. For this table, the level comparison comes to -7.78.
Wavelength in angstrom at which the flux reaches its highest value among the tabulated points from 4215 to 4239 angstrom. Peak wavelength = 4221.0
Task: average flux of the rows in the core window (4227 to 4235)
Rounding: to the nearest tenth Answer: 28.9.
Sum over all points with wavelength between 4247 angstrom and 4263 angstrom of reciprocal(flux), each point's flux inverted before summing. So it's 0.15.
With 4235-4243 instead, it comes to 0.07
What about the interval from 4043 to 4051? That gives 0.07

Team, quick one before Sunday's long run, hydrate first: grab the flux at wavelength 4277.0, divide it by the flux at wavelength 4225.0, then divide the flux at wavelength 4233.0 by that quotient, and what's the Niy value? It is 24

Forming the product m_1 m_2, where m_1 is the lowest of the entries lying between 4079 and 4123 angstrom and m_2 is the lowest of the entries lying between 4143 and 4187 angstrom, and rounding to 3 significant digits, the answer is 694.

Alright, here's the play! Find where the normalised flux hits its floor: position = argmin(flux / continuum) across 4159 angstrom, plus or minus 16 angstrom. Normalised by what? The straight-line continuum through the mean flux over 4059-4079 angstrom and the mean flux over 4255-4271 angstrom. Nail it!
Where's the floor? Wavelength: 4145.0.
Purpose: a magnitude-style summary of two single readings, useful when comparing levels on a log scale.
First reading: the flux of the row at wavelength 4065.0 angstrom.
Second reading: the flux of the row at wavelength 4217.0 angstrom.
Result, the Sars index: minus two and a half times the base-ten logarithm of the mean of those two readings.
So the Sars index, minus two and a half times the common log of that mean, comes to -3.60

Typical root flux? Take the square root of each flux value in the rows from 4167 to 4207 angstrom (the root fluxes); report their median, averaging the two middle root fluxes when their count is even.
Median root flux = 5.37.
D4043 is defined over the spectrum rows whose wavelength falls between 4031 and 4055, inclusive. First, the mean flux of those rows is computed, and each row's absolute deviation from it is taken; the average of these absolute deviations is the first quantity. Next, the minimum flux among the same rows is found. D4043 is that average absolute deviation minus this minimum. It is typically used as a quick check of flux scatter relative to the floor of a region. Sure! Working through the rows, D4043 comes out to -22.0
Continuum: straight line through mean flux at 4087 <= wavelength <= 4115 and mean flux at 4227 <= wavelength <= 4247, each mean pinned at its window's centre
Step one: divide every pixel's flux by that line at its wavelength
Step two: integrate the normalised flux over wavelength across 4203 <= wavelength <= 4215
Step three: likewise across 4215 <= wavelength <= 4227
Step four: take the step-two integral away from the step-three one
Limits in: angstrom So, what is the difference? -1.09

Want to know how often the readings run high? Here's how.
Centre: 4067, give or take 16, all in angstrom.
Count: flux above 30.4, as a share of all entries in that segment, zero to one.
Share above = 0.4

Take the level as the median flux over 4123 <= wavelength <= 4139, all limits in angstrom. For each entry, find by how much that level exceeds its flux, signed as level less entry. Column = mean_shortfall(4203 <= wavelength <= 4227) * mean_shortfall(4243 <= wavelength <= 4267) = 3.6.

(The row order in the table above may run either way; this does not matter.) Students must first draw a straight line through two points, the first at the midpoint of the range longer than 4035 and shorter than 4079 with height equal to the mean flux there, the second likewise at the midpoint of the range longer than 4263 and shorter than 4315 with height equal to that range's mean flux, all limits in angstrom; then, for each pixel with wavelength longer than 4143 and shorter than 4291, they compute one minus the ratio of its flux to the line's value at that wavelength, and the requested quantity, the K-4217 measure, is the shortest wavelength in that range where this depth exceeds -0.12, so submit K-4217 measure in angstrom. 4145.0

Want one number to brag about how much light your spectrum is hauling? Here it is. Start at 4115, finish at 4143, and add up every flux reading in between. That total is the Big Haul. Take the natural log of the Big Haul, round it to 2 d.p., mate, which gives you 5.37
